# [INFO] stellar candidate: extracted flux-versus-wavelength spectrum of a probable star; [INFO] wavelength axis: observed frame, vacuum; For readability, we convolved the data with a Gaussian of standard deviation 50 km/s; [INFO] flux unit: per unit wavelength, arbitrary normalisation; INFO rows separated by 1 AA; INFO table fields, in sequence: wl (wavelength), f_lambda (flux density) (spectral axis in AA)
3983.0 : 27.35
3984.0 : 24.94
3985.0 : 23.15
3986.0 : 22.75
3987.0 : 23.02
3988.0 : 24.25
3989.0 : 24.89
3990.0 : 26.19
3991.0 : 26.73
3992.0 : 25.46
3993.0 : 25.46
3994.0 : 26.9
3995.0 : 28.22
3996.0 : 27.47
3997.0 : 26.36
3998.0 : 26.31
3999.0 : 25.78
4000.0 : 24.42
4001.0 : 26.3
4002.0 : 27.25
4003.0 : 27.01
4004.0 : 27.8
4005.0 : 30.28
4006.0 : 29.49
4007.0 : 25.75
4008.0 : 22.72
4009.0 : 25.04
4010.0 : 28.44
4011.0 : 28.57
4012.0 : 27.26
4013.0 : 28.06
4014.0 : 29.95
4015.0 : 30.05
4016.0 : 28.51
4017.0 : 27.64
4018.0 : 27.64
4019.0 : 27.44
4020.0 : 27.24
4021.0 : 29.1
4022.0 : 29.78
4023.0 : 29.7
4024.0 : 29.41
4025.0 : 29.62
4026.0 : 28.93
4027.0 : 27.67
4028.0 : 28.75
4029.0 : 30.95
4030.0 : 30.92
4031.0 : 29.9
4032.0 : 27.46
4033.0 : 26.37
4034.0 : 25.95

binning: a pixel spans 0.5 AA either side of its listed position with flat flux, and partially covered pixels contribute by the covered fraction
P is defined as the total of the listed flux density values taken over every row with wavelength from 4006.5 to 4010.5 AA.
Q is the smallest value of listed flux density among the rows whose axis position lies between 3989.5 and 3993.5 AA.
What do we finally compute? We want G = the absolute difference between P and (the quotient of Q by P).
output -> 102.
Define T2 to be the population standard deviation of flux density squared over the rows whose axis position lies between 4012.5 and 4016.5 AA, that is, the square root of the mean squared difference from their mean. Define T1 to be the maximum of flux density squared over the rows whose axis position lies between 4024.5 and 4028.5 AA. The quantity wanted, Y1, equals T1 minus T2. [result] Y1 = 827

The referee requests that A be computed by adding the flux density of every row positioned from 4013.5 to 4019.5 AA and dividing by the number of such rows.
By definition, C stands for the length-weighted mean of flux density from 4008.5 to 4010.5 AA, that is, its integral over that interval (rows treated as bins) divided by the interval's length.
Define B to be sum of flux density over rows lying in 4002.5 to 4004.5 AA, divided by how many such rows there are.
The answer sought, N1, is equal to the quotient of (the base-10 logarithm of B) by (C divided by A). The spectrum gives 1.5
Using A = 28.5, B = 27.4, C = 27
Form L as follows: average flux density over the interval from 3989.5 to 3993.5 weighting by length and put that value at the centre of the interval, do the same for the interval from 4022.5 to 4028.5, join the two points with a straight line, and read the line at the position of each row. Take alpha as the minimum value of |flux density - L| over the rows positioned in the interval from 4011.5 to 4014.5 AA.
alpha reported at 0.17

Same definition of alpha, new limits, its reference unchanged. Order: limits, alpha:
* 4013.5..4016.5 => 0.35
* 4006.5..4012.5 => 0.54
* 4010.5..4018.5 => 0.17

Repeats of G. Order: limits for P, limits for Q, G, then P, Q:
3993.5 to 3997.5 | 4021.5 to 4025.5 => 109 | 109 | 29.41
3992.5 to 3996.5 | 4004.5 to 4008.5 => 108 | 108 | 22.72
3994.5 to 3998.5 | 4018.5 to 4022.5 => 108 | 108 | 27.24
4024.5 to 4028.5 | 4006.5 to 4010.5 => 115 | 115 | 22.72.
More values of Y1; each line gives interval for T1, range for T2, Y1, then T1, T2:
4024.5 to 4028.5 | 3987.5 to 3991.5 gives 827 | 877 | 50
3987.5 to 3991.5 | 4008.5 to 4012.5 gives 639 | 714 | 76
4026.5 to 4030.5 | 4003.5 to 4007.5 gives 861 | 958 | 97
